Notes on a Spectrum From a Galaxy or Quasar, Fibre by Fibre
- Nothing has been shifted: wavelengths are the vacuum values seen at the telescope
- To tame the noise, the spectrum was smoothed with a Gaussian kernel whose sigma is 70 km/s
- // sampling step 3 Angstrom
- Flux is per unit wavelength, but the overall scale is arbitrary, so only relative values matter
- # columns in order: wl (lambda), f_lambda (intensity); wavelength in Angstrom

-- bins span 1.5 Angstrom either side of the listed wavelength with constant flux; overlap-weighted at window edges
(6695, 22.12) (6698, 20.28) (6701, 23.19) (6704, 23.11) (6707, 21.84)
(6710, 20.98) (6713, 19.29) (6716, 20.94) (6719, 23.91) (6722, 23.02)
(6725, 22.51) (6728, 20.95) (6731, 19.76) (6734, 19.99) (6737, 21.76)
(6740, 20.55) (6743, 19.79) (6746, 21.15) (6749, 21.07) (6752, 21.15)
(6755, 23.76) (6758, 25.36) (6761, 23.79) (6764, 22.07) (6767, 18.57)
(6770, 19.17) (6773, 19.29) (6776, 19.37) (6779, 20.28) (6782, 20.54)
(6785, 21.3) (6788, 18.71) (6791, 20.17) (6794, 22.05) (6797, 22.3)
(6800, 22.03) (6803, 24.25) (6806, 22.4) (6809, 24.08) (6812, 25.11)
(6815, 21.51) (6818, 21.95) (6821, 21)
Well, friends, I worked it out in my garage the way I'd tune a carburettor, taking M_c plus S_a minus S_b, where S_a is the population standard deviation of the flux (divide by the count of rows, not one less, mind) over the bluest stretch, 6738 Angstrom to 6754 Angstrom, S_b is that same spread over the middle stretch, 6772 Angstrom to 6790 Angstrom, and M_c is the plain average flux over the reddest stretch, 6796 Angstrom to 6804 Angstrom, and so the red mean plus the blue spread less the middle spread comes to 22.5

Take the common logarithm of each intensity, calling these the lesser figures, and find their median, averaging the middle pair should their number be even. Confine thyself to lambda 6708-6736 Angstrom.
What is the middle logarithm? 1.32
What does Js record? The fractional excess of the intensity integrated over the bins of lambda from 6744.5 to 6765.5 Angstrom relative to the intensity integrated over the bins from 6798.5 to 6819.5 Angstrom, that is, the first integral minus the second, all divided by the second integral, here 0.0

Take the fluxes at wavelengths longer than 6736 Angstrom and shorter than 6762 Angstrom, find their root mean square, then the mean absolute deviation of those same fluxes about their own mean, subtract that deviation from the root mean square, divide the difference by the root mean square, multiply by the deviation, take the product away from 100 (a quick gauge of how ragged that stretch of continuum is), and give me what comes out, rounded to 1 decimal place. 98.6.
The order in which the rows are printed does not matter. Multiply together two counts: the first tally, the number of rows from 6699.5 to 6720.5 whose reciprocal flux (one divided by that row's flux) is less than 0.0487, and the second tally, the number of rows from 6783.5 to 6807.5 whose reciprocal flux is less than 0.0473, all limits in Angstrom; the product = 36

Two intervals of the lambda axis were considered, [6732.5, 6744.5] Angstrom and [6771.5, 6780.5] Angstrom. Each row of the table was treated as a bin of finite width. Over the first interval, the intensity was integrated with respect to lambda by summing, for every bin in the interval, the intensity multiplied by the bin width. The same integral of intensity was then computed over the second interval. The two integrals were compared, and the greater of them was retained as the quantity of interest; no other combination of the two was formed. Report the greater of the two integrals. 246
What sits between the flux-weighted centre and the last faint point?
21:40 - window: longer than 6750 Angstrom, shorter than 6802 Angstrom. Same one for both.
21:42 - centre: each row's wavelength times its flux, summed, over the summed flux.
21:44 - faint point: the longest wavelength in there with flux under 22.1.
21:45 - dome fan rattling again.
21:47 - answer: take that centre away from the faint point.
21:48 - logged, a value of 24.4 Angstrom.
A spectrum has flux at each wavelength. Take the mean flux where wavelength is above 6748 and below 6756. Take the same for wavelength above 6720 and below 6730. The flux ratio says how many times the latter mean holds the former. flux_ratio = 1.01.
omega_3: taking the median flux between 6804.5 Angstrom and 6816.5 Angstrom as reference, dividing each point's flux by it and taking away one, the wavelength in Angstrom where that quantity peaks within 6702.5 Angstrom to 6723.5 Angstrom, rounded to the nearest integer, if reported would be 6719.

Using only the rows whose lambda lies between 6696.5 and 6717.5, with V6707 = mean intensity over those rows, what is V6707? 21.4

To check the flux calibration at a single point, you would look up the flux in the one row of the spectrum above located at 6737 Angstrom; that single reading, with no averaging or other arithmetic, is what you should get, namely 21.76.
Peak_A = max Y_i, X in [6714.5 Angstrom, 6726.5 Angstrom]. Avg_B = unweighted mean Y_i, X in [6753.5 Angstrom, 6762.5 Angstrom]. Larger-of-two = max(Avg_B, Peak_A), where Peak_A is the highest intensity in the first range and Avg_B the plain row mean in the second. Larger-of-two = 24.3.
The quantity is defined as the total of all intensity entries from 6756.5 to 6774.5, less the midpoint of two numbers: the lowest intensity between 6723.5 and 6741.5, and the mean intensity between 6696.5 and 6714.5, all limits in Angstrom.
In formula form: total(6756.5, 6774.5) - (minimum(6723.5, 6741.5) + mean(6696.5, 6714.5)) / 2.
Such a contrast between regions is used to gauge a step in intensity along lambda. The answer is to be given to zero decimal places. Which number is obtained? 108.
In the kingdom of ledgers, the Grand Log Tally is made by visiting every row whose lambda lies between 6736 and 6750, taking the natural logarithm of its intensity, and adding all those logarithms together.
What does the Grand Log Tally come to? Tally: 15.2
